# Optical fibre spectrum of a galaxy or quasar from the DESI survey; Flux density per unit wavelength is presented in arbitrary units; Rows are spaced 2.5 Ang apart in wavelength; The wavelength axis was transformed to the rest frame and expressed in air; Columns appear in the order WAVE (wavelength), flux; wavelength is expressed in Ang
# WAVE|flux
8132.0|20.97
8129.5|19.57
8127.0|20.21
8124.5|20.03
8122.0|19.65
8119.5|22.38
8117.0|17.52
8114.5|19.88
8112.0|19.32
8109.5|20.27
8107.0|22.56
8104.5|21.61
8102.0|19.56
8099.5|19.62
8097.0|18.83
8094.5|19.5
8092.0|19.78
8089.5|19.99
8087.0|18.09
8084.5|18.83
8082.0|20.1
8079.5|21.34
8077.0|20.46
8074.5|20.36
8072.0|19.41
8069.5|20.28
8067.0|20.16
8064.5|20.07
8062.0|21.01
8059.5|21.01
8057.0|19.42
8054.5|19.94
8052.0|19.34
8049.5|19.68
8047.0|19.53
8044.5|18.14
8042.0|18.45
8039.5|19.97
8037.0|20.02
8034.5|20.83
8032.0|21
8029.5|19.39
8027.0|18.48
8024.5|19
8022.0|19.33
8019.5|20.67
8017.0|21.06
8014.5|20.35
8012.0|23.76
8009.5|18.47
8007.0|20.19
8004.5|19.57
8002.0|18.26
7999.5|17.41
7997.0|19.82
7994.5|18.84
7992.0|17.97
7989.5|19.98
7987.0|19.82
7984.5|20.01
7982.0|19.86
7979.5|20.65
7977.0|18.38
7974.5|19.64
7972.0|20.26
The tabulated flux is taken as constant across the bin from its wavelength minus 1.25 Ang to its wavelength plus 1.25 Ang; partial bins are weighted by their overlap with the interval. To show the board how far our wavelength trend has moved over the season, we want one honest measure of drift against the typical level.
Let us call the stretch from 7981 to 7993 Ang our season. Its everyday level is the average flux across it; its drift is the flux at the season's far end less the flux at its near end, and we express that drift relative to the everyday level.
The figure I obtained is -0.10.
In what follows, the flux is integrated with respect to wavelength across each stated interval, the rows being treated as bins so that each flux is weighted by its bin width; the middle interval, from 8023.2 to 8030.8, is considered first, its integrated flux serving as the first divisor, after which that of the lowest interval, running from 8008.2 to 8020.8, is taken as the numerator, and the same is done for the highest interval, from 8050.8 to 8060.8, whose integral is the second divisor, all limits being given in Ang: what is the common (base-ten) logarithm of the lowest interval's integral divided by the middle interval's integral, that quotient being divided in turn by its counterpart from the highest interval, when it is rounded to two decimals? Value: -2.04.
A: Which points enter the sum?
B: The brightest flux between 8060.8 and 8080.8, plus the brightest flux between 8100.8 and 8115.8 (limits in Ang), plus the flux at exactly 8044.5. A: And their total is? 62.0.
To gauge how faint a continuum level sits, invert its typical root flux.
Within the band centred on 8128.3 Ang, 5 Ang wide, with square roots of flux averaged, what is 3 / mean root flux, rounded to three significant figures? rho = 0.673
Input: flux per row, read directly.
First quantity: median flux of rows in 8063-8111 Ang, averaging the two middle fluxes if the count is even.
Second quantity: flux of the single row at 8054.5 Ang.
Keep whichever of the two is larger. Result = 20.07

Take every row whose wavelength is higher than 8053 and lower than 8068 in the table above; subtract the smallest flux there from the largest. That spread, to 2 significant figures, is 1.6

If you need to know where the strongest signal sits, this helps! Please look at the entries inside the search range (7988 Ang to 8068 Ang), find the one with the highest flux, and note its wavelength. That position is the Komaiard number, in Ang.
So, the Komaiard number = 8012.0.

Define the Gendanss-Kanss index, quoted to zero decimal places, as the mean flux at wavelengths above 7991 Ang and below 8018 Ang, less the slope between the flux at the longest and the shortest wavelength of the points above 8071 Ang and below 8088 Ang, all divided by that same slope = -224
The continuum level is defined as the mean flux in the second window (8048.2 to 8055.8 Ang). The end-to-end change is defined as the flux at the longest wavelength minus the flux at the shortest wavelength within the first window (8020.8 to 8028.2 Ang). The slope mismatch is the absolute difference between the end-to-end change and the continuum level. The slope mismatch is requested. 20.5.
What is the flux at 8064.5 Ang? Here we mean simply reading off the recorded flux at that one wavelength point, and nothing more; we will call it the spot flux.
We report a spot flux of 20.07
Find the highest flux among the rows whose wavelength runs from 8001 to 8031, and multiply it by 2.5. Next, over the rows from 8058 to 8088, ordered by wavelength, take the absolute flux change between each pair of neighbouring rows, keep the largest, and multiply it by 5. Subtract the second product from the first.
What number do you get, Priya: 53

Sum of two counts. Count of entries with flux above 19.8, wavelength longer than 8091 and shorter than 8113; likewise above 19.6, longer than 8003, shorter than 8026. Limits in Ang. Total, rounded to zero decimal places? 8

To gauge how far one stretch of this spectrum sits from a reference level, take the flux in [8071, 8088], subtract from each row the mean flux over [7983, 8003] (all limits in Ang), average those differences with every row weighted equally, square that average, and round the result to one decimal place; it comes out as 0.6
